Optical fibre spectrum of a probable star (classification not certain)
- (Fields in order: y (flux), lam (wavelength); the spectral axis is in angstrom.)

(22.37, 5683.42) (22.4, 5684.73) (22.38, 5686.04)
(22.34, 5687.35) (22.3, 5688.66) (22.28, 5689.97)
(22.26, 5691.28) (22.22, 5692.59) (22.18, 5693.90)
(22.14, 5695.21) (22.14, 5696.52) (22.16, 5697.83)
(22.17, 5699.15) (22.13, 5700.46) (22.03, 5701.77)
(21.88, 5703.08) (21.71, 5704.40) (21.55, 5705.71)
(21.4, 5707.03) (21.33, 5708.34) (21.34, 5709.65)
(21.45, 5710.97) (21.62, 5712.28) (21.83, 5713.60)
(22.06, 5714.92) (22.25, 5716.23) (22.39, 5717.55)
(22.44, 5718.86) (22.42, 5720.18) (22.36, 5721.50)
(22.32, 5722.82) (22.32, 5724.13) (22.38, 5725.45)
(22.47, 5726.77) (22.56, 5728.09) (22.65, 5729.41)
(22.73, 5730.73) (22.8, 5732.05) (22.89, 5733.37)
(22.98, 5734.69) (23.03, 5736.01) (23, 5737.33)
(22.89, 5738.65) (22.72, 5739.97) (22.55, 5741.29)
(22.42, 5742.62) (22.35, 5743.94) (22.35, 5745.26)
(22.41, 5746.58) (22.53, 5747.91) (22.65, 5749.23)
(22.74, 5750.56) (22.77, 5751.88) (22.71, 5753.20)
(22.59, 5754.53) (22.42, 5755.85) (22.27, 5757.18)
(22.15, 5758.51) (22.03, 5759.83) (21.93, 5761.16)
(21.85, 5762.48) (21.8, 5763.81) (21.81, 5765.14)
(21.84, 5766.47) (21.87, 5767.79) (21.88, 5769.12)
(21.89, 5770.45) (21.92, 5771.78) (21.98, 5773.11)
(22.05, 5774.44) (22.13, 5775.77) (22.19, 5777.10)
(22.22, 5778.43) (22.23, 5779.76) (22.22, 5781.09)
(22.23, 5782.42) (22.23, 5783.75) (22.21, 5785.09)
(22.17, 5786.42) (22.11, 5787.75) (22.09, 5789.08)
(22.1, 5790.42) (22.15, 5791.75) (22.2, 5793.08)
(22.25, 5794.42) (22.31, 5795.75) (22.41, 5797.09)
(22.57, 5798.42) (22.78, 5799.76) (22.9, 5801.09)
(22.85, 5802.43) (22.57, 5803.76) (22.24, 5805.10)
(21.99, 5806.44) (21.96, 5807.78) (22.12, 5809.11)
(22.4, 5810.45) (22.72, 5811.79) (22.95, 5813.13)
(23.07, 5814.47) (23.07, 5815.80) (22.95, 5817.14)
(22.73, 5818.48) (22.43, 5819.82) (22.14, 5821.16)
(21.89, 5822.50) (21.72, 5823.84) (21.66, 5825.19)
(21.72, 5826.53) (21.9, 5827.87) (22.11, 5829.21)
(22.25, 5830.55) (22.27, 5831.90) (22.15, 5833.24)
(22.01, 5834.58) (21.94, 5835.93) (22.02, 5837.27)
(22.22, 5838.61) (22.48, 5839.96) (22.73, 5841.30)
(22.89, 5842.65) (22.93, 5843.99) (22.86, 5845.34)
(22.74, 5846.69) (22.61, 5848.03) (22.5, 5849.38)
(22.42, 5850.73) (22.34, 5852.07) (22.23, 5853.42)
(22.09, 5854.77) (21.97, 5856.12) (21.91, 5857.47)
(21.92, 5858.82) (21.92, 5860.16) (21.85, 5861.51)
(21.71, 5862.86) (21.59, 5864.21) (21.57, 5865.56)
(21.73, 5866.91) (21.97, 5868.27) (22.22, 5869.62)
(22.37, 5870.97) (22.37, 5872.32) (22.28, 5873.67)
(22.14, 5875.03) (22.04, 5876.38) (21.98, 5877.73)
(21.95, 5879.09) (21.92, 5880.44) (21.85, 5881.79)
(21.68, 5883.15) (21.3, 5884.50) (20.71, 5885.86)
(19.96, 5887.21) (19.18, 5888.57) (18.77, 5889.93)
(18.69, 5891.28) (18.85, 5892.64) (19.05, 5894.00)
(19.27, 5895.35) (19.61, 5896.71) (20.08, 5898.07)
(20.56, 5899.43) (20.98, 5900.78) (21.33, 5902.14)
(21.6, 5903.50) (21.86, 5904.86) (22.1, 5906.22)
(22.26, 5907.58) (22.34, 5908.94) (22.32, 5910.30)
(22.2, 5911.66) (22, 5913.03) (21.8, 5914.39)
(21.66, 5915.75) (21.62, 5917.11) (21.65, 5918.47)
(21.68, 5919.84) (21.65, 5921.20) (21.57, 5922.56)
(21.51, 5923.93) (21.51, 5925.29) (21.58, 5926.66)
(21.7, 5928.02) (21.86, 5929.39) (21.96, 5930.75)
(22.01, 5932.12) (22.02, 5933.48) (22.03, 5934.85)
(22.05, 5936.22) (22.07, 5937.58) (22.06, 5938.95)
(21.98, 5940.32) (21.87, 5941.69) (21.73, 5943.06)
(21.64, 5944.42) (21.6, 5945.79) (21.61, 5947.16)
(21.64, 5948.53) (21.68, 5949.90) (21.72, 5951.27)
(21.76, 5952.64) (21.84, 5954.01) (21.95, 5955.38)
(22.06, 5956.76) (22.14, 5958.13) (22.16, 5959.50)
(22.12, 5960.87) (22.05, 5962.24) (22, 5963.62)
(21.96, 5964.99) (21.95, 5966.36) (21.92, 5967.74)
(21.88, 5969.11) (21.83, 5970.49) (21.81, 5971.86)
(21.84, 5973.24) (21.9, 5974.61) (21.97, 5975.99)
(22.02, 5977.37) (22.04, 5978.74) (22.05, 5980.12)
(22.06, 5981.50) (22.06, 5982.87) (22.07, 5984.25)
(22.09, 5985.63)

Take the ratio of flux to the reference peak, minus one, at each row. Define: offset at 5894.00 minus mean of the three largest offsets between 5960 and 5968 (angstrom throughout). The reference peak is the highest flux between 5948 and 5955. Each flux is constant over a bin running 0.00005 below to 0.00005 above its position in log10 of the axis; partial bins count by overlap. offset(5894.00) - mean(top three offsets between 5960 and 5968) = -0.138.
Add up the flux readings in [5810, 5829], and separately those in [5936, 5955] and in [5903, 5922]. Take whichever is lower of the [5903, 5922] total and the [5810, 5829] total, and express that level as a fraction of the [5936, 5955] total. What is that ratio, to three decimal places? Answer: 1.005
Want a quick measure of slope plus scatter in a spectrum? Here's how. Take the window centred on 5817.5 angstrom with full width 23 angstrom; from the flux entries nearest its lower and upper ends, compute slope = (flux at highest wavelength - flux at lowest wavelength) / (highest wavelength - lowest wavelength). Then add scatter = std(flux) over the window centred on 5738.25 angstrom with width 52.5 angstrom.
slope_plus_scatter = 0.34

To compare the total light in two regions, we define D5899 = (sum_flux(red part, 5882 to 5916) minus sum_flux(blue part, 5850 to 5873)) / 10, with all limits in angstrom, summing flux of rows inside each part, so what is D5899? 15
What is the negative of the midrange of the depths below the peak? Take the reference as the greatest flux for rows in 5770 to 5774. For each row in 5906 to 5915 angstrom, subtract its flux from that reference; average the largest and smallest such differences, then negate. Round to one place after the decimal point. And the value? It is 0.1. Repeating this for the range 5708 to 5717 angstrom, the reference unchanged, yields -0.2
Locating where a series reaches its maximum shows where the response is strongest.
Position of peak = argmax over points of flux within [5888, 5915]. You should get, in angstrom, 5908.94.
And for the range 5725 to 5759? 5736.01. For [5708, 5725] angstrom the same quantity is 5718.86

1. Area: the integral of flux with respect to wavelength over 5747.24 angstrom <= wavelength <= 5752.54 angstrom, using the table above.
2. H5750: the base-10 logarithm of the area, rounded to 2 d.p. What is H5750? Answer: 2.08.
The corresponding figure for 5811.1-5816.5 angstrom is 2.09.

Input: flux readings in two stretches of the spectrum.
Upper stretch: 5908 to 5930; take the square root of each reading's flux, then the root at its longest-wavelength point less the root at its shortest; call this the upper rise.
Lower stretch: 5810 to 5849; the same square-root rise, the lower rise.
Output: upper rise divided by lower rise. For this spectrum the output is -2.3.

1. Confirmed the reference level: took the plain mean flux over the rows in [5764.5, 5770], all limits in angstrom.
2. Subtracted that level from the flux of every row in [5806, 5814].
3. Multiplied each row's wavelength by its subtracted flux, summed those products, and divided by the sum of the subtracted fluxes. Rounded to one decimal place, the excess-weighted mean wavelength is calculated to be 5811.4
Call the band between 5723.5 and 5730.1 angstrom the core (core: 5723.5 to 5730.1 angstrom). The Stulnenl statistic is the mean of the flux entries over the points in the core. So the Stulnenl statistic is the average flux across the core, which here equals 22.5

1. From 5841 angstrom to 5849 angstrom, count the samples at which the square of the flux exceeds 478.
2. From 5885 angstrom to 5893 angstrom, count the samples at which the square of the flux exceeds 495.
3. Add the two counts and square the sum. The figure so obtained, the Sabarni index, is 36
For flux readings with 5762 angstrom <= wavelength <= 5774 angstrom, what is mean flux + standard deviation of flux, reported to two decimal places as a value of 21.92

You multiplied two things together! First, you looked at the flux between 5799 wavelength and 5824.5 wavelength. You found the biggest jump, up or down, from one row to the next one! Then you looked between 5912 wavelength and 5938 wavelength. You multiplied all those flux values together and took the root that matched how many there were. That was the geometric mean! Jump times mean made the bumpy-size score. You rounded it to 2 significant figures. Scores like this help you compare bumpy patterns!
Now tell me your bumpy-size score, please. 7.2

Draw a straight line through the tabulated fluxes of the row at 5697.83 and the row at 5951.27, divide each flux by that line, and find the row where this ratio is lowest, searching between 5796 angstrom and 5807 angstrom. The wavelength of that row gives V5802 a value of 5806.44 angstrom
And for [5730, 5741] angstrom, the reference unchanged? 5730.73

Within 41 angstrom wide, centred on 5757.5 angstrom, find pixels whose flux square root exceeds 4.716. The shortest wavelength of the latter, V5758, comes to 5737.33 angstrom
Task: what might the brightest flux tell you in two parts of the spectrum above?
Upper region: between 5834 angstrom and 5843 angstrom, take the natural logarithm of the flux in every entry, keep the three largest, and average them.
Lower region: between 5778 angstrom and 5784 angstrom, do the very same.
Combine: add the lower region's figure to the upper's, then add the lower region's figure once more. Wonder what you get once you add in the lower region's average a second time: 9.33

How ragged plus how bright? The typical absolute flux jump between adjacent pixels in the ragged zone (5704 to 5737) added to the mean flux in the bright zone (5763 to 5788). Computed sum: 22.1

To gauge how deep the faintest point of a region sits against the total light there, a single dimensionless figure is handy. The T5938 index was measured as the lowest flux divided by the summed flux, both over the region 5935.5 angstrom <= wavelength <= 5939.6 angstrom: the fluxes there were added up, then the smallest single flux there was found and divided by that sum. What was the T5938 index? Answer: 0.333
